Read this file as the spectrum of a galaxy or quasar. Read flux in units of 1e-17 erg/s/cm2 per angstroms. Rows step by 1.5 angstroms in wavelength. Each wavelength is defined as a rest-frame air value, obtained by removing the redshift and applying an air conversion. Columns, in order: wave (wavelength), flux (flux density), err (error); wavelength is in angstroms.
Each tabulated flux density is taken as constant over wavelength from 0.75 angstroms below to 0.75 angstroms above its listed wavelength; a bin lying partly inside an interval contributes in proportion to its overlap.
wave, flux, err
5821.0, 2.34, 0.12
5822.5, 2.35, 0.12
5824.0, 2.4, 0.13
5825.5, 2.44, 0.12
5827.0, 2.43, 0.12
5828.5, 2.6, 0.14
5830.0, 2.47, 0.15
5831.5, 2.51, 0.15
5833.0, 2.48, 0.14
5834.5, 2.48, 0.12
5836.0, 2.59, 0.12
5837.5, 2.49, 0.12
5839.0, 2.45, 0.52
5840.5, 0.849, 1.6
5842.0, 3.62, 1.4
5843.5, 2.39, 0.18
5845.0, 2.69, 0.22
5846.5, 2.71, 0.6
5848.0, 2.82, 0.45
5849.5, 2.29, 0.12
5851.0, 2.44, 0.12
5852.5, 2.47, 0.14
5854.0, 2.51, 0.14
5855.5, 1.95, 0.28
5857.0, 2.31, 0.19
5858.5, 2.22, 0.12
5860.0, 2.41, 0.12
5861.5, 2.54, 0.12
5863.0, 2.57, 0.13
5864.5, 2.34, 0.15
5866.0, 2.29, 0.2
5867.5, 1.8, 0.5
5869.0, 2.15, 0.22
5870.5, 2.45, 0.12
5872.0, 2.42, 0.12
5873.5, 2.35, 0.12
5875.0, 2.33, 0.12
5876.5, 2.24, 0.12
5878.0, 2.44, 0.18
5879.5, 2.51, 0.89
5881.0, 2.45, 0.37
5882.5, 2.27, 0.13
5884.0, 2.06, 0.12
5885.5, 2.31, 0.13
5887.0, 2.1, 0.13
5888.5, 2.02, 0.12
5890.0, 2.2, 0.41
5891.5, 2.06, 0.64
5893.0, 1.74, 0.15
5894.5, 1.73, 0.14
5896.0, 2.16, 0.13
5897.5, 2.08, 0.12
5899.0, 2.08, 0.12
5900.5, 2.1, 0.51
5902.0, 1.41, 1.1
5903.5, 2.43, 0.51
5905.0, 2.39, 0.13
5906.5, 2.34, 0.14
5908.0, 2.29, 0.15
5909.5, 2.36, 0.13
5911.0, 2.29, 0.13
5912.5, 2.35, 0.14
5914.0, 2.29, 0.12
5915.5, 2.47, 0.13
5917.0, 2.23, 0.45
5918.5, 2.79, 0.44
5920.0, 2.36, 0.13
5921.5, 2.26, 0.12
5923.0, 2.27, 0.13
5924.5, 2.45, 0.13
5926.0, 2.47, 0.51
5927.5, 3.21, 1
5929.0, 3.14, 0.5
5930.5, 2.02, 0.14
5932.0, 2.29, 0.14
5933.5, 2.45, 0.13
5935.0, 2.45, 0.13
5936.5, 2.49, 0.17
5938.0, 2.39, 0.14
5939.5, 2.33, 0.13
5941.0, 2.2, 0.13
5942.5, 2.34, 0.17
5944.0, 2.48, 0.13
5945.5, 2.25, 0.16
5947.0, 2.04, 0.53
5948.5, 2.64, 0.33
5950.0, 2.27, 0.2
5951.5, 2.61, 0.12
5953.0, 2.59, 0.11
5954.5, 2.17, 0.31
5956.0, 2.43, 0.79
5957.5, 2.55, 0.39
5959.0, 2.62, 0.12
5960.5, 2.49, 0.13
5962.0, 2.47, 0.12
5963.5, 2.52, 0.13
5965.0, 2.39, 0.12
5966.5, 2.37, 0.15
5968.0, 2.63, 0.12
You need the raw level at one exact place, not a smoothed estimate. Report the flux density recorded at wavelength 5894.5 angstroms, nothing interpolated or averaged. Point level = 1.73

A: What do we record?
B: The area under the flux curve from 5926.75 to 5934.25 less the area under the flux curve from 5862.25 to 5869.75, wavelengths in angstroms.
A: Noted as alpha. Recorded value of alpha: 2.9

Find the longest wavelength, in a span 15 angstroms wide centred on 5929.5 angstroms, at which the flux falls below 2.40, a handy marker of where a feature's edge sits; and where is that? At 5932.0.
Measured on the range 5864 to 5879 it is 5876.5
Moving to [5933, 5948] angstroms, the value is 5947.0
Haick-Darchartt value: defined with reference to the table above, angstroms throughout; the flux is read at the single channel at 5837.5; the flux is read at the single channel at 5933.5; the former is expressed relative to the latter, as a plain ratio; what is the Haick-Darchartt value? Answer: 1.02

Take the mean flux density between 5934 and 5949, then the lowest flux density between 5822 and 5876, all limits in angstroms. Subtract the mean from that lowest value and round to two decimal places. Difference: -1.51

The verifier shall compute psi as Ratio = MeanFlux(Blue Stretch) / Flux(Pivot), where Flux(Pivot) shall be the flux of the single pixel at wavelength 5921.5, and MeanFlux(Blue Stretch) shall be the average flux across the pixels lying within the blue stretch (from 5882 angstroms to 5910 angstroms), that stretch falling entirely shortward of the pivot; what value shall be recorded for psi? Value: 0.93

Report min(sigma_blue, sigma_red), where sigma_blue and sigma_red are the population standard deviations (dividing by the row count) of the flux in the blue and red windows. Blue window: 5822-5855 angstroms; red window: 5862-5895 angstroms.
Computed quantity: 0.235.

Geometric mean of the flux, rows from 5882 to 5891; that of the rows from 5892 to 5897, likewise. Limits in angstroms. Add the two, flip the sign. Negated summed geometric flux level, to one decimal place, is -4.0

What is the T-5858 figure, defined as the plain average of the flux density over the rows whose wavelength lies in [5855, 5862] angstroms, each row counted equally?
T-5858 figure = 2.29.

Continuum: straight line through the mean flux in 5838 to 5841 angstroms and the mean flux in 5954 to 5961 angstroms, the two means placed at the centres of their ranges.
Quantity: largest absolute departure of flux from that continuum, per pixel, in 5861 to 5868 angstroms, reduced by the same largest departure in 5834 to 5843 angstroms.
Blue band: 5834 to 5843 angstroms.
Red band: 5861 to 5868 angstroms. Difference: -1.2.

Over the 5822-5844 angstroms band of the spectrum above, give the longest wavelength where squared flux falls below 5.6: 5840.5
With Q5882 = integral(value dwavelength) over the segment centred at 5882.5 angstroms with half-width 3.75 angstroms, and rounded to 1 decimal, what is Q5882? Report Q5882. 17.4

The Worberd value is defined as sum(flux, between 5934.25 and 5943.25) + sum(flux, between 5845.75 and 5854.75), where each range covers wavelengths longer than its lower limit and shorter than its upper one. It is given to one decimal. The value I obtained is 29.4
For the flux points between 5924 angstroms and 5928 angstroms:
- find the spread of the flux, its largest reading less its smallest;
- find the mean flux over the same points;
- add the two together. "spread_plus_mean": 3.5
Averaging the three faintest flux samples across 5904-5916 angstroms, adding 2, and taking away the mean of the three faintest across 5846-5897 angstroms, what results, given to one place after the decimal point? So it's 2.5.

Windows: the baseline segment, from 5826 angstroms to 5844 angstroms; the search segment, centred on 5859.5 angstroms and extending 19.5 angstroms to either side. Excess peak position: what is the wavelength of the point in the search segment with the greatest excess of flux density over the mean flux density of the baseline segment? 5842.0 angstroms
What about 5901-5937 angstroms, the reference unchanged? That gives 5927.5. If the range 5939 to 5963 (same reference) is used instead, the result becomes 5948.5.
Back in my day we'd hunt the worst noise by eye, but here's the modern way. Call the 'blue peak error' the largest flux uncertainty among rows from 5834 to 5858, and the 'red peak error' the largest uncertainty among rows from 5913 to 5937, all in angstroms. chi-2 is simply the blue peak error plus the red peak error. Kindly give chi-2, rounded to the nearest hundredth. 2.60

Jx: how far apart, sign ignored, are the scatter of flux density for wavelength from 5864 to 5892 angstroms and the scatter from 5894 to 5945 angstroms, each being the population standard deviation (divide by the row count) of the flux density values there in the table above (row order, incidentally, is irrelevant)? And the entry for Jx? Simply 0.14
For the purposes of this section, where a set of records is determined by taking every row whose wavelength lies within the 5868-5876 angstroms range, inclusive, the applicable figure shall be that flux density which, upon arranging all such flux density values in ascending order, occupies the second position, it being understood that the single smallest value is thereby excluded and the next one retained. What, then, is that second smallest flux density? 2.33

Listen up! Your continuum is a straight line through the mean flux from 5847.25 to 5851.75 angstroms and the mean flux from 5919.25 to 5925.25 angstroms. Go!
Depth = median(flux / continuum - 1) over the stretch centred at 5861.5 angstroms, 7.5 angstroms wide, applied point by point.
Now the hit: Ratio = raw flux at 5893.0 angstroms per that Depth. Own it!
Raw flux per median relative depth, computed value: -54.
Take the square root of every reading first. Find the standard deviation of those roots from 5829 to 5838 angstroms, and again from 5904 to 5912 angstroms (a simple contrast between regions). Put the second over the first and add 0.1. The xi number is 1.1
